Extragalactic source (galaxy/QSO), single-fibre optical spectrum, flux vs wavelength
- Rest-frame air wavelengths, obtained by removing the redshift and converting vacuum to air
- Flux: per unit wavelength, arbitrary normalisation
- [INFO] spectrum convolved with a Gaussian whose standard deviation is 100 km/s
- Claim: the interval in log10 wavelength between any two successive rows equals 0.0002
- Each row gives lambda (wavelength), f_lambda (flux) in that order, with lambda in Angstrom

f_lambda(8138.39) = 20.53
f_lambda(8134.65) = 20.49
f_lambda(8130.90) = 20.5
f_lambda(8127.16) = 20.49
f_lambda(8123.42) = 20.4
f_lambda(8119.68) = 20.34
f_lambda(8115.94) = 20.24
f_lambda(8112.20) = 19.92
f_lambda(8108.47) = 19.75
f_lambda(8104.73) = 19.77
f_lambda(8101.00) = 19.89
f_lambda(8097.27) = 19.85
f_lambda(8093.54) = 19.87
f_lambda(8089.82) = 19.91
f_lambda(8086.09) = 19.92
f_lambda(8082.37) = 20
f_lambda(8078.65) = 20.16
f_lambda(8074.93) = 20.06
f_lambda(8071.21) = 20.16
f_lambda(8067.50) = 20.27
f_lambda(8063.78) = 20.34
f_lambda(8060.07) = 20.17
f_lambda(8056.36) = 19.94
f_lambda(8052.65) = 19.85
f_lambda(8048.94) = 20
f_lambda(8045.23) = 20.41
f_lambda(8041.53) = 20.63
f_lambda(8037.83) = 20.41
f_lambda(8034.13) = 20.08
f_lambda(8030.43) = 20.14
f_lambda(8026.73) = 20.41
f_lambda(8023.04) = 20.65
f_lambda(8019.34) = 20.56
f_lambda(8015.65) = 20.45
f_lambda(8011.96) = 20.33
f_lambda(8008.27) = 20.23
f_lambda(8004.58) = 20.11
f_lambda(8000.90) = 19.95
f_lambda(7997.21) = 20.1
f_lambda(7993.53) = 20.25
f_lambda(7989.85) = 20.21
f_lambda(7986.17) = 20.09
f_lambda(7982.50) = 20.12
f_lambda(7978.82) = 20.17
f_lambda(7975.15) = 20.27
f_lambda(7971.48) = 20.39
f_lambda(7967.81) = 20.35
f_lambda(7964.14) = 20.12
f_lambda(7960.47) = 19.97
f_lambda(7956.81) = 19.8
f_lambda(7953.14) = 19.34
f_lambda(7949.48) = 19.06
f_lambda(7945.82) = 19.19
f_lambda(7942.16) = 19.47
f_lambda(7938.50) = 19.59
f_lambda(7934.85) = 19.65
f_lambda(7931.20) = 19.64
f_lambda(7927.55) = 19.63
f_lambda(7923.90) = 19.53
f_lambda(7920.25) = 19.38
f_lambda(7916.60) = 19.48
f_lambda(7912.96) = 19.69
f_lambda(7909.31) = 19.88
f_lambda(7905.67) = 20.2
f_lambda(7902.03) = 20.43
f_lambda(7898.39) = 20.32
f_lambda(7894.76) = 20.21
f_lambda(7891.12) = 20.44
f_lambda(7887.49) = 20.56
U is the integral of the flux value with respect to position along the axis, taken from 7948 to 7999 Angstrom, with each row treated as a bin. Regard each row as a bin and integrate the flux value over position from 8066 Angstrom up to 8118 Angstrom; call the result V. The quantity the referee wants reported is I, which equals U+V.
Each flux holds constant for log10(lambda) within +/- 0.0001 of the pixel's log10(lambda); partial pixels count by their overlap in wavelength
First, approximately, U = 1021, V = 1039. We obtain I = 2060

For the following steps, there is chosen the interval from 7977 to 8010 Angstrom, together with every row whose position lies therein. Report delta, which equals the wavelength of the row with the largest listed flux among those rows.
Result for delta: 7993.53 Angstrom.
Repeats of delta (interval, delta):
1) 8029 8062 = 8041.53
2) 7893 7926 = 7902.03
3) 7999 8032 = 8023.04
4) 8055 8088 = 8063.78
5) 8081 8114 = 8082.37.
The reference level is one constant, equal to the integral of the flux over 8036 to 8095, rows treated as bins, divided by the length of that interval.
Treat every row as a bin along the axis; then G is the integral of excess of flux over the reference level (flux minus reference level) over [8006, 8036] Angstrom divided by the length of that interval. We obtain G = 0.2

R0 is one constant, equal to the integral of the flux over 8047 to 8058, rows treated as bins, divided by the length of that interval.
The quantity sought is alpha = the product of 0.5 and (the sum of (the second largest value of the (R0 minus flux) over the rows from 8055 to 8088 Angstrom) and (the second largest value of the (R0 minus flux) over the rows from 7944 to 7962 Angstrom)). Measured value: 0.35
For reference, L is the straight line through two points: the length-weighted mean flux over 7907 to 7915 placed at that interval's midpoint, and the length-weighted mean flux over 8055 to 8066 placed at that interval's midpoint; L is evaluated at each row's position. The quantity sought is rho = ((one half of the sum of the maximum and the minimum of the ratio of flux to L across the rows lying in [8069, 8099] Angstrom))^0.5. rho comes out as 0.99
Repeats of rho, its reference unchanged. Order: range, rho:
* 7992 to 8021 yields 1.01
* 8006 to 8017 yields 1.01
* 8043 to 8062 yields 1.00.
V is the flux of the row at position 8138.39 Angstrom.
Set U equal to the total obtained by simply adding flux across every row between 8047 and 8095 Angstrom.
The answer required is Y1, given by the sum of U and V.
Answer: 281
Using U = 261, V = 20.53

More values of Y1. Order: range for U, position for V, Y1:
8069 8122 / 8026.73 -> 300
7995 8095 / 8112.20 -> 565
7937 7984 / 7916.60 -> 277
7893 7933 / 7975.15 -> 239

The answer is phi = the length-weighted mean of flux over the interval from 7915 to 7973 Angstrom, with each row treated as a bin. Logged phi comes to 19.66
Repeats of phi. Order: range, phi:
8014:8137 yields 20.18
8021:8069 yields 20.25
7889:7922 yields 20.01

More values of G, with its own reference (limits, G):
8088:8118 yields -0.2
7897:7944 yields -0.4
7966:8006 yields 0.0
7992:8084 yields 0.1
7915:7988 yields -0.4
